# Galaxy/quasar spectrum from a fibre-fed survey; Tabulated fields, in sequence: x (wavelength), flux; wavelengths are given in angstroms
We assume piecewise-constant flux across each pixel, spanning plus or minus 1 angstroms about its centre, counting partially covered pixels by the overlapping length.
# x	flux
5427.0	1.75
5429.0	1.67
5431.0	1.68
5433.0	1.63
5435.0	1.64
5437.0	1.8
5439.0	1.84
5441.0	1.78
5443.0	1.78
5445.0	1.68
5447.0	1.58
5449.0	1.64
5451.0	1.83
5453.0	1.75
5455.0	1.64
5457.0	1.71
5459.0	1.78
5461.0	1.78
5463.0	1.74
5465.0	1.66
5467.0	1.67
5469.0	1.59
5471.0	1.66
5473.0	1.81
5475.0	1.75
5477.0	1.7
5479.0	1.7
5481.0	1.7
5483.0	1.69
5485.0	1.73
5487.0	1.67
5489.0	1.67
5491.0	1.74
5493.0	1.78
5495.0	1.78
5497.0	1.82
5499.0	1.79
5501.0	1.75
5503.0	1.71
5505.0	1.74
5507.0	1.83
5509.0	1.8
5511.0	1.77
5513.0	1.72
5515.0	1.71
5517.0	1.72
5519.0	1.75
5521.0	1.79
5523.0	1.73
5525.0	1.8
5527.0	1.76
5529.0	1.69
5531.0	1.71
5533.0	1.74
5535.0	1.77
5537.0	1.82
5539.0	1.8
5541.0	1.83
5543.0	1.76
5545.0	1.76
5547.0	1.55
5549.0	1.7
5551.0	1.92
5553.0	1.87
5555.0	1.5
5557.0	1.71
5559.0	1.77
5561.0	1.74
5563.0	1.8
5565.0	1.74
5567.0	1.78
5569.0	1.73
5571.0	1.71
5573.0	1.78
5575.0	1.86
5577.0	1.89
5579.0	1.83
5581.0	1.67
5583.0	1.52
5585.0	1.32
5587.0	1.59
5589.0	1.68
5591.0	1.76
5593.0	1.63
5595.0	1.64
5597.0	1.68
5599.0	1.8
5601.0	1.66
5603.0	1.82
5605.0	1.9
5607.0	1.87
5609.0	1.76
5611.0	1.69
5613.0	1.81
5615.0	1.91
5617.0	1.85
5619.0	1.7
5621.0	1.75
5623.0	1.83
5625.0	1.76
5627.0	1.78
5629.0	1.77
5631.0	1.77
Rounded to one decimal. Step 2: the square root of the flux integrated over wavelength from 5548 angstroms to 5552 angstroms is 2.7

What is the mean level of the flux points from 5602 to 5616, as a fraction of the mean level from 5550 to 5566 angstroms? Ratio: 1.04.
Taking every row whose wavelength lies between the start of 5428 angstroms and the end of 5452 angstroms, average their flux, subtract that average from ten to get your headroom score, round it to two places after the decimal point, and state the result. 8.29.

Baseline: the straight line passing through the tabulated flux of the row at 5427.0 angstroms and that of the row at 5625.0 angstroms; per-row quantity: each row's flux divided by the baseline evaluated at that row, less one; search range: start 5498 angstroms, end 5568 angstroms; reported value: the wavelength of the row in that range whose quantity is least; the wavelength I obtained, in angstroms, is 5555.0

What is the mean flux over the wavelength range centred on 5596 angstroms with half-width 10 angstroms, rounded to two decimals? 1.72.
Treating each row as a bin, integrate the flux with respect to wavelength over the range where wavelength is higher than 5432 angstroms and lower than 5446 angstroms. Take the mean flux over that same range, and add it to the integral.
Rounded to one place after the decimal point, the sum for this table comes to 26.0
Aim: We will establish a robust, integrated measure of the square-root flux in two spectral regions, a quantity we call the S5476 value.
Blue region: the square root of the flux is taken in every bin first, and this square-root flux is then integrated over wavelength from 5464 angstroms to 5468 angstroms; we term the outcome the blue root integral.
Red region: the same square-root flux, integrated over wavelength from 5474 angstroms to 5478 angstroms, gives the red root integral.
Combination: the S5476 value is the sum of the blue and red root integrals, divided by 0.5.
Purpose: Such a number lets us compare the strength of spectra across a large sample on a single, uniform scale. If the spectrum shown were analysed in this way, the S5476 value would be 20.83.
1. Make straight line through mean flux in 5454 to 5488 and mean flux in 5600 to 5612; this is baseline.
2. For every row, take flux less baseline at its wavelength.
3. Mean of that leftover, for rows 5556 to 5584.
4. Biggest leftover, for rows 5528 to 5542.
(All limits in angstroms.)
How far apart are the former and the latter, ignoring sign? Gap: 0.095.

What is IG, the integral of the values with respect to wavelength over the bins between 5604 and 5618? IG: 25.6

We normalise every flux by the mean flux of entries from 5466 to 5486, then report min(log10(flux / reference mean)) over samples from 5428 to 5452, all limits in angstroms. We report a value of -0.032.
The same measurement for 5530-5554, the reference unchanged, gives -0.040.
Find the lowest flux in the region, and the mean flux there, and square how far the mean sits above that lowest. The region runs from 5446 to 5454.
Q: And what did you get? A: 0.014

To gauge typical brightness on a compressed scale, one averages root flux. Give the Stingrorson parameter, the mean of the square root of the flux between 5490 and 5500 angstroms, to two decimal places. 1.33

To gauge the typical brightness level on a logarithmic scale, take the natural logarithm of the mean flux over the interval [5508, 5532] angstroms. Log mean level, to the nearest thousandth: 0.557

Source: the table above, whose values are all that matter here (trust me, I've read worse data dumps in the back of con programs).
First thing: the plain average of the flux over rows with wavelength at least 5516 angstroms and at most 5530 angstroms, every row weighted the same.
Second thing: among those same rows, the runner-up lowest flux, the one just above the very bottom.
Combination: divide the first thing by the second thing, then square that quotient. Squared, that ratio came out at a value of 1.03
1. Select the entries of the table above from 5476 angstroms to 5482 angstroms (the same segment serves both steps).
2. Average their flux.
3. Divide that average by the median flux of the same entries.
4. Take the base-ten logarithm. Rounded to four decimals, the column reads 0.0000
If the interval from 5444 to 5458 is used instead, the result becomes 0.0026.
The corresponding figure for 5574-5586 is -0.0173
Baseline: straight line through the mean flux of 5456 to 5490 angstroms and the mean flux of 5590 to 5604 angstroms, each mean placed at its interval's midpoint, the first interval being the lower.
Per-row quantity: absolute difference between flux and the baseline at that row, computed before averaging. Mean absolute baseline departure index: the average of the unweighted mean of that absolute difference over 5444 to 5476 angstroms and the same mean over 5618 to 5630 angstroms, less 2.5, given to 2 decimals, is -2.44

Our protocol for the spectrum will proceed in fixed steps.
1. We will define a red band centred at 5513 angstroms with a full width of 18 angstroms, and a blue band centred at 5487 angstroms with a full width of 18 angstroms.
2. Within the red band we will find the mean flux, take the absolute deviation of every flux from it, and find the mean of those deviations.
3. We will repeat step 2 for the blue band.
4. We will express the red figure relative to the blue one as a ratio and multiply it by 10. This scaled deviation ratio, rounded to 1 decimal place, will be 9.7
